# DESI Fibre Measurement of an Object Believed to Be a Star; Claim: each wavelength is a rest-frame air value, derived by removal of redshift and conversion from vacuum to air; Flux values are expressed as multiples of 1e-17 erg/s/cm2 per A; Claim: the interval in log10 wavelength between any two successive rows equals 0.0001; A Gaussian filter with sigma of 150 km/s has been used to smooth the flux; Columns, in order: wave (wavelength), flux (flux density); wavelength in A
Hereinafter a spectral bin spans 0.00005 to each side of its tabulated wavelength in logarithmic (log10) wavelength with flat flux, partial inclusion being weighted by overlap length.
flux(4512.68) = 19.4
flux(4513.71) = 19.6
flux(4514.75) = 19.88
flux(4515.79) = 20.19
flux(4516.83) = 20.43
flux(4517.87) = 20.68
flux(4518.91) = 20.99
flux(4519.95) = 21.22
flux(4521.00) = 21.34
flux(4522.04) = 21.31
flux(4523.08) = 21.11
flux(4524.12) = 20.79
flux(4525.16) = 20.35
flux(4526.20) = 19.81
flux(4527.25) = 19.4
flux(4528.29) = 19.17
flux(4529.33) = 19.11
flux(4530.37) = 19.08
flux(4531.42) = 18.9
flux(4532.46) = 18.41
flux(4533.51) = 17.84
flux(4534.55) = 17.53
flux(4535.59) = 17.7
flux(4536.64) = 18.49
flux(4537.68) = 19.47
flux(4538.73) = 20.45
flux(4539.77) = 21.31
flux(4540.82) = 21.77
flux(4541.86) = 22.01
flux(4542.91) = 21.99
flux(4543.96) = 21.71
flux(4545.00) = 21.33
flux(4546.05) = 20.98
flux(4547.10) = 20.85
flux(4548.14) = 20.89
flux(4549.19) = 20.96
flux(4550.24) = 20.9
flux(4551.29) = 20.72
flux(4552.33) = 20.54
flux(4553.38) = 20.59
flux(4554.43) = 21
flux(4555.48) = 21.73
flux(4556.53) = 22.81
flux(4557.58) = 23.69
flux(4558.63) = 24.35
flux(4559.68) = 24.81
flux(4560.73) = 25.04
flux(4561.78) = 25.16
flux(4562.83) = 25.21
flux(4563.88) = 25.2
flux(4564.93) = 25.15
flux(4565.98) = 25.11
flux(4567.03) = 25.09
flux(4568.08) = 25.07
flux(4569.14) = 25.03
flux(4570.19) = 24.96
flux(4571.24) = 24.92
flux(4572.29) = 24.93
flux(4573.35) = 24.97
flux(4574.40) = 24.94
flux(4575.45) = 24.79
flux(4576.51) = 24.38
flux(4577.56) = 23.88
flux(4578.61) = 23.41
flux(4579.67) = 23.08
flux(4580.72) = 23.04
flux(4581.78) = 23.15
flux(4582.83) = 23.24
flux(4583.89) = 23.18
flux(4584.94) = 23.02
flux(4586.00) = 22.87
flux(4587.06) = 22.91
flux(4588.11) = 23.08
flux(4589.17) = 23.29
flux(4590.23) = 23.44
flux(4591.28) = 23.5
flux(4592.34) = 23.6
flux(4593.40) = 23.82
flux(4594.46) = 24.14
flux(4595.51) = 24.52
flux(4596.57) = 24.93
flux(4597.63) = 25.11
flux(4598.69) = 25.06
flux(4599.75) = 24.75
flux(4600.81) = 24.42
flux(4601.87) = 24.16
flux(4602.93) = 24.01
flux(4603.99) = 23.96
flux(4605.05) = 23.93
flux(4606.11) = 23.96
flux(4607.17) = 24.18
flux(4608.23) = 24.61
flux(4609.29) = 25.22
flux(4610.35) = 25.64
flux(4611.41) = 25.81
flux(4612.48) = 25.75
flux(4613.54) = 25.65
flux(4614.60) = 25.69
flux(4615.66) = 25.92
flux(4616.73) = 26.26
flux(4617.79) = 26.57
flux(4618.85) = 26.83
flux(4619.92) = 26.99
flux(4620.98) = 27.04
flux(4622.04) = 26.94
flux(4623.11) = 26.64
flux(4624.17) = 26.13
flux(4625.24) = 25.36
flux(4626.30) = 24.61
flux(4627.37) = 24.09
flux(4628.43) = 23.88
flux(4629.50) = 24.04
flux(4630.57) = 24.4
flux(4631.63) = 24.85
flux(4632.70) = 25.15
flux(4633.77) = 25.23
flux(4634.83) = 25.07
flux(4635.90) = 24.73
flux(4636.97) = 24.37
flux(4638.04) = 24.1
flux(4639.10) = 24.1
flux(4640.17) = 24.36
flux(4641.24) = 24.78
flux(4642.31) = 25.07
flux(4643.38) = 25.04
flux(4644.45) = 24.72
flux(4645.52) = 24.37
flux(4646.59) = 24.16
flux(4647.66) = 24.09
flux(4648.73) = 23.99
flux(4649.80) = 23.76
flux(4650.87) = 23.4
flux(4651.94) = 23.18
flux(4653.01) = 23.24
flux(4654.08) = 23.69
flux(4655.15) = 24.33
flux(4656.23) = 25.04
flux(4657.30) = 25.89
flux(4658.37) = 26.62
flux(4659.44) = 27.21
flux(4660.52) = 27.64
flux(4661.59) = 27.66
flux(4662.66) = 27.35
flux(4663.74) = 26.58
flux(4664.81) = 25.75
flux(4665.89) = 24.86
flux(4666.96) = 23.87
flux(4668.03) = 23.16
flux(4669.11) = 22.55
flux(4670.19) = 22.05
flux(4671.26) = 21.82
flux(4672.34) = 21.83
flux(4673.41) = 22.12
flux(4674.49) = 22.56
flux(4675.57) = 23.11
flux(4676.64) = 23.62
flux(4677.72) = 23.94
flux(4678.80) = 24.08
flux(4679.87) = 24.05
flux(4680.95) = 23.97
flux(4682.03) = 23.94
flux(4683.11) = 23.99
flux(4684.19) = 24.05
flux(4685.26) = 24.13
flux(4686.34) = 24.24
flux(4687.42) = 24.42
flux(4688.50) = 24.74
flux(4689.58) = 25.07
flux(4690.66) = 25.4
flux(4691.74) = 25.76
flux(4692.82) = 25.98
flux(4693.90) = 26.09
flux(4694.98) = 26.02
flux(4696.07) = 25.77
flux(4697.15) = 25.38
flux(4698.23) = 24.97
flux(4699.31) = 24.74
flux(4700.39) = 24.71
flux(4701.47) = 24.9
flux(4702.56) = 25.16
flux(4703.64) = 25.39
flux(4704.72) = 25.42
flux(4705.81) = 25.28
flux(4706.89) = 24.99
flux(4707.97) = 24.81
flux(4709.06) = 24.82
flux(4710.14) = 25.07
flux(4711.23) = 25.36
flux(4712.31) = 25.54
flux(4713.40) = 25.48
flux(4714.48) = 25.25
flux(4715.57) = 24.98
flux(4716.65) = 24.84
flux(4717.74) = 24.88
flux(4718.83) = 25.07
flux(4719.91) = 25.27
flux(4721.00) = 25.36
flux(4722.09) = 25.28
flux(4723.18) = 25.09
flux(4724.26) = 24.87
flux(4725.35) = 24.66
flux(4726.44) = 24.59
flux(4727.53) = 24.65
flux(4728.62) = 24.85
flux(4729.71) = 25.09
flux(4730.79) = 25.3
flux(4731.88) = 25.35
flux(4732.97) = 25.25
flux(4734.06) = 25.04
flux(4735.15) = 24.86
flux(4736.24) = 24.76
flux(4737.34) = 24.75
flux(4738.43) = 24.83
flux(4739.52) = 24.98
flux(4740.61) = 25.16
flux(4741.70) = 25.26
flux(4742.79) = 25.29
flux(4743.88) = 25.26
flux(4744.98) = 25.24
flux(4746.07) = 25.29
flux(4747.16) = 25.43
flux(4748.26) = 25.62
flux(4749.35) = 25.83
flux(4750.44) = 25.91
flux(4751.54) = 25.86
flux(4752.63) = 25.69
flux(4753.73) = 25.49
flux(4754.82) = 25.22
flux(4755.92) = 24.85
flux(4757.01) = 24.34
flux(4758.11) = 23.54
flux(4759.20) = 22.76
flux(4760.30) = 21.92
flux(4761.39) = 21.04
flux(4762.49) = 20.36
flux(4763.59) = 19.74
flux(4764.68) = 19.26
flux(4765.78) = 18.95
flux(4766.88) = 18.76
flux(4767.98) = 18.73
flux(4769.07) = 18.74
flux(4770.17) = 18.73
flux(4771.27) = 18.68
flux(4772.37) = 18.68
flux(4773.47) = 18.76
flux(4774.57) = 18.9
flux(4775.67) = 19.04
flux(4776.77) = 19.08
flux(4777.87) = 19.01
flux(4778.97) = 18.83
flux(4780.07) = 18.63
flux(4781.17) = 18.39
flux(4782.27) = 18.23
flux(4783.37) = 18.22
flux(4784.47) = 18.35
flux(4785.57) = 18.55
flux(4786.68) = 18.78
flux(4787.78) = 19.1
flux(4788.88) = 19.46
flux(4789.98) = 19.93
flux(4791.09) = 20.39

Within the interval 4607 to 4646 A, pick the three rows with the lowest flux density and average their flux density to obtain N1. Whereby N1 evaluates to 24.0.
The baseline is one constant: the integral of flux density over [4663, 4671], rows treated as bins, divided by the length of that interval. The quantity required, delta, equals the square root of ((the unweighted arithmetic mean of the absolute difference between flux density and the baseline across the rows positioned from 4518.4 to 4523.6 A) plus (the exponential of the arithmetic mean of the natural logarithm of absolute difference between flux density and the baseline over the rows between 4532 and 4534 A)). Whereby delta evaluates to 3.0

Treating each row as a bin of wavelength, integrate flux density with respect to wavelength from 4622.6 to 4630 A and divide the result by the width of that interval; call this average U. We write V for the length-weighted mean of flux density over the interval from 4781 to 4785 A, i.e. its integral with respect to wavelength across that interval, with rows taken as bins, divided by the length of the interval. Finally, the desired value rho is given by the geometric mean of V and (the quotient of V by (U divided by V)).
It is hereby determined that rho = 15.7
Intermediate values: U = 25.0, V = 18.3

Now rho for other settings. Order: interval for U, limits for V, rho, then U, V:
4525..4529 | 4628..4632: 27.0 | 19.6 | 24.3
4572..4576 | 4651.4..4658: 24.0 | 24.9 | 24.3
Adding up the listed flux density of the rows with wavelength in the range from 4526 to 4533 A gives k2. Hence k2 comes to 134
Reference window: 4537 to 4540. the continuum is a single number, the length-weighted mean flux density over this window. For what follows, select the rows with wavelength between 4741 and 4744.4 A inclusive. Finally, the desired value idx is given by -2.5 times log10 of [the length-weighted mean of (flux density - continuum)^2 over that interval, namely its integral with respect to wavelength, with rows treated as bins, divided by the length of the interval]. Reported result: -3.50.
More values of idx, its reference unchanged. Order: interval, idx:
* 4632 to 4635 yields -3.45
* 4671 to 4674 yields -1.15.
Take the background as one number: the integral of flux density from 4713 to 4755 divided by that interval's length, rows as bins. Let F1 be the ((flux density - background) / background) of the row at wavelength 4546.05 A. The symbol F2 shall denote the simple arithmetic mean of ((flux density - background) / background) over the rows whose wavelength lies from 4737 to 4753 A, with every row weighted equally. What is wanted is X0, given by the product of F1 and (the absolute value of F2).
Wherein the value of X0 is -0.0012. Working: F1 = -0.17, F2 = 0.007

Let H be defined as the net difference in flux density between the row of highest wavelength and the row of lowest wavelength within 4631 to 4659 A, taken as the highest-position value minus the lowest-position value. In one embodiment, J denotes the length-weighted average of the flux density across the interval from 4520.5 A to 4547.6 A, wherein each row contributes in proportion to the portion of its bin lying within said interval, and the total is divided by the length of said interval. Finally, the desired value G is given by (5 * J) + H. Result 102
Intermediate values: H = 1.8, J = 20.1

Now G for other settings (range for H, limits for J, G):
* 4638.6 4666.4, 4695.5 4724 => 126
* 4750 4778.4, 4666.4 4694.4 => 112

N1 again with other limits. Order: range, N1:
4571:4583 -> 23.1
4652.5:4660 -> 23.8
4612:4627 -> 25.2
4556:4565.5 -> 23.6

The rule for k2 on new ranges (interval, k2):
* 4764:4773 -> 151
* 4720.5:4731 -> 250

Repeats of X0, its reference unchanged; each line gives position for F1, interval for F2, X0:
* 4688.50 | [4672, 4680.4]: -0.0014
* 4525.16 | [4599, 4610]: -0.0065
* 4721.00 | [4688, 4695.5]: 0.0001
